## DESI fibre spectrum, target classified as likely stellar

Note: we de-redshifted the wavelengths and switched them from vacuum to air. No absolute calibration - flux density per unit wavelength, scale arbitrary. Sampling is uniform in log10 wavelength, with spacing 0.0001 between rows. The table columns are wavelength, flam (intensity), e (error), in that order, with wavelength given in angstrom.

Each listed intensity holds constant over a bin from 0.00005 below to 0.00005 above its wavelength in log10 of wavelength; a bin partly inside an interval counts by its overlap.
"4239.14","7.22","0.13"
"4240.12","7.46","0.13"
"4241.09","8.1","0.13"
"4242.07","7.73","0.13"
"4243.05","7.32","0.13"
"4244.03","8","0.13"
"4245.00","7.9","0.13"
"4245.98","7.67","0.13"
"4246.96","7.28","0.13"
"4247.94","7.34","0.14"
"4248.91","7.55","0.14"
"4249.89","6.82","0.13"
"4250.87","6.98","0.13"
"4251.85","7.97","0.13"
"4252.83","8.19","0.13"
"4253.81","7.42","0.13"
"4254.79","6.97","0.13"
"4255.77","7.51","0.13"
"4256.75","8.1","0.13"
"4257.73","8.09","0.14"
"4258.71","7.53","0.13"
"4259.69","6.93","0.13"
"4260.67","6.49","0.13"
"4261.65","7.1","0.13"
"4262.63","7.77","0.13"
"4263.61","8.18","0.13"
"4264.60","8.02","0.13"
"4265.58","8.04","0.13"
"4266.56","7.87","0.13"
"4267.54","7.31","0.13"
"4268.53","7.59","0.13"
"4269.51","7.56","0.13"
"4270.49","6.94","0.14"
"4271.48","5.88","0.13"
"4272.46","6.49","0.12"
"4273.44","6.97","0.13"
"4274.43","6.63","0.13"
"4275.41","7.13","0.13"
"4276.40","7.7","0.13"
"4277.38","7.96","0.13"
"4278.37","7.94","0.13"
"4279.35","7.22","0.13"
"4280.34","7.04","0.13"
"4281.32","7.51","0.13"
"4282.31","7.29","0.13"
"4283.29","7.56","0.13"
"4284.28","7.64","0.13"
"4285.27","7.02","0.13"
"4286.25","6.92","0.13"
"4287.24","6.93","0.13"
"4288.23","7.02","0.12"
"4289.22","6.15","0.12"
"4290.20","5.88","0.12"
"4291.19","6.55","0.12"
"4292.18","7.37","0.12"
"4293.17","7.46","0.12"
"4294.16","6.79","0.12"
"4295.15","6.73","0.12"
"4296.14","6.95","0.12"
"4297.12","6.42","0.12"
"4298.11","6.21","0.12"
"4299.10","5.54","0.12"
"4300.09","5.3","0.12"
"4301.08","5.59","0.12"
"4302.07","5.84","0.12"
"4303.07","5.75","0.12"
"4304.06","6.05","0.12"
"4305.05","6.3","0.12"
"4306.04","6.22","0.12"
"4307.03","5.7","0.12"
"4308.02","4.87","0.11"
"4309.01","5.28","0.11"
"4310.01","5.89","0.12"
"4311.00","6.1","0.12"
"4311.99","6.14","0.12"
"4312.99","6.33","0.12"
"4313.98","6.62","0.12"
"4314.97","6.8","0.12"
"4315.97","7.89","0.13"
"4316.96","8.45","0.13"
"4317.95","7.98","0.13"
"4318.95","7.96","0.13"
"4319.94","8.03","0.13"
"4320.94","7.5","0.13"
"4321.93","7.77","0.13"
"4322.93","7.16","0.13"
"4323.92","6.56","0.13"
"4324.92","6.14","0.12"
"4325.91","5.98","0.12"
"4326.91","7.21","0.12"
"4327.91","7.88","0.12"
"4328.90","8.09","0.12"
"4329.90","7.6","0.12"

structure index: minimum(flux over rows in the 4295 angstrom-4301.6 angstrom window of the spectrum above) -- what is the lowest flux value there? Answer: 5.3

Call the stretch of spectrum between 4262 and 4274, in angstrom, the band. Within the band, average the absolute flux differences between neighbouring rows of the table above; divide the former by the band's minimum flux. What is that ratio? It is 0.068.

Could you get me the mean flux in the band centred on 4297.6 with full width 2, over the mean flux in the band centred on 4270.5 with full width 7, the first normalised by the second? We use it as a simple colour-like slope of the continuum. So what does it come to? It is 0.91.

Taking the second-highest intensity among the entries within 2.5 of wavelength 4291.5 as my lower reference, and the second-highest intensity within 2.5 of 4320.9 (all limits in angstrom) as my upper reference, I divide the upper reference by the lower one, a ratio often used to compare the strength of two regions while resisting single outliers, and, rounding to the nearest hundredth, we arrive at 1.08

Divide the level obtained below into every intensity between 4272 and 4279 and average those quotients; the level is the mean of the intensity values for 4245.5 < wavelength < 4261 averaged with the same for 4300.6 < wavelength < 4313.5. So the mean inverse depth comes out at 0.920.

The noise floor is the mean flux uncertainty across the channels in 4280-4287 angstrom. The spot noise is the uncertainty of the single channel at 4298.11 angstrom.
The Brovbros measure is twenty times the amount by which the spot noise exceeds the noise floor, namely -0.20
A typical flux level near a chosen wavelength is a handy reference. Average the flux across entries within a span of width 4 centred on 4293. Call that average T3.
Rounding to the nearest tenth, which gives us 7.0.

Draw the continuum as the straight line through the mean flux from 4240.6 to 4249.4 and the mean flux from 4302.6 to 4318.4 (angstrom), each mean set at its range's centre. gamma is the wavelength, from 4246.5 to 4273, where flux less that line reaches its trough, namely 4271.48 angstrom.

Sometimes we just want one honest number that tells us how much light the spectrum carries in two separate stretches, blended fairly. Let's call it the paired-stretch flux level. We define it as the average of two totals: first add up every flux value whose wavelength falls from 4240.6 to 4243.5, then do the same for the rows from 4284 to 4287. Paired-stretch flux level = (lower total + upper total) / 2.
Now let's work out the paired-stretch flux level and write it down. 22.4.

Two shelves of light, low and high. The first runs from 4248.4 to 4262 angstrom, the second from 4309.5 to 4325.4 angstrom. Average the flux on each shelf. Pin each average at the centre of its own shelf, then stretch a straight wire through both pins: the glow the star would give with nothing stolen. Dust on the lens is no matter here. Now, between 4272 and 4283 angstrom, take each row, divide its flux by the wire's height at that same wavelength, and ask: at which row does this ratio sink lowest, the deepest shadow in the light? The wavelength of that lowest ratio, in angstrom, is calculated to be 4272.46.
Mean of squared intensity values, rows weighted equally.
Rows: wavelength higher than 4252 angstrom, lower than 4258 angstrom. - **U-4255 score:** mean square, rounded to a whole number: 60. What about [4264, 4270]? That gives 60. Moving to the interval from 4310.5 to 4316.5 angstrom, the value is 45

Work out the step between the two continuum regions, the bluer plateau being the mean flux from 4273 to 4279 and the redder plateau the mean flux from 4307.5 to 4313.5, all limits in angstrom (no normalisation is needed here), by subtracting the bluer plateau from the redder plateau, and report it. -1.6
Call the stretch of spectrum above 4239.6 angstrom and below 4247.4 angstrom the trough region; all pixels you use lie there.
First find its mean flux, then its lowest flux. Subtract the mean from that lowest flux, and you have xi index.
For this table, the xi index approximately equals -0.40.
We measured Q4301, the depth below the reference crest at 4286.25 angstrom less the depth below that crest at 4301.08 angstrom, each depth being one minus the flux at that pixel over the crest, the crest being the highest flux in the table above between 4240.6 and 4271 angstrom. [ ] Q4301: -0.16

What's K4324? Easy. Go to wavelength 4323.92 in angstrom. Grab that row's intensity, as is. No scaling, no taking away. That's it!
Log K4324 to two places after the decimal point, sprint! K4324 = 6.56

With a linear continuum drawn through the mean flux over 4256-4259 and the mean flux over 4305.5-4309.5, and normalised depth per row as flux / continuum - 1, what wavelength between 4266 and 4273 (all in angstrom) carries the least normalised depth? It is 4271.48 angstrom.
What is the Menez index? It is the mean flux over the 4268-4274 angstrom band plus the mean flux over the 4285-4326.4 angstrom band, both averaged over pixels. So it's 13.5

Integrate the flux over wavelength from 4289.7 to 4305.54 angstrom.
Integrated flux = 100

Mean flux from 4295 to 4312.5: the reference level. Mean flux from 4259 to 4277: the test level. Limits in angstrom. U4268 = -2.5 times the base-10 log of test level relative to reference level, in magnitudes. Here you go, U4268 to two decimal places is -0.22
